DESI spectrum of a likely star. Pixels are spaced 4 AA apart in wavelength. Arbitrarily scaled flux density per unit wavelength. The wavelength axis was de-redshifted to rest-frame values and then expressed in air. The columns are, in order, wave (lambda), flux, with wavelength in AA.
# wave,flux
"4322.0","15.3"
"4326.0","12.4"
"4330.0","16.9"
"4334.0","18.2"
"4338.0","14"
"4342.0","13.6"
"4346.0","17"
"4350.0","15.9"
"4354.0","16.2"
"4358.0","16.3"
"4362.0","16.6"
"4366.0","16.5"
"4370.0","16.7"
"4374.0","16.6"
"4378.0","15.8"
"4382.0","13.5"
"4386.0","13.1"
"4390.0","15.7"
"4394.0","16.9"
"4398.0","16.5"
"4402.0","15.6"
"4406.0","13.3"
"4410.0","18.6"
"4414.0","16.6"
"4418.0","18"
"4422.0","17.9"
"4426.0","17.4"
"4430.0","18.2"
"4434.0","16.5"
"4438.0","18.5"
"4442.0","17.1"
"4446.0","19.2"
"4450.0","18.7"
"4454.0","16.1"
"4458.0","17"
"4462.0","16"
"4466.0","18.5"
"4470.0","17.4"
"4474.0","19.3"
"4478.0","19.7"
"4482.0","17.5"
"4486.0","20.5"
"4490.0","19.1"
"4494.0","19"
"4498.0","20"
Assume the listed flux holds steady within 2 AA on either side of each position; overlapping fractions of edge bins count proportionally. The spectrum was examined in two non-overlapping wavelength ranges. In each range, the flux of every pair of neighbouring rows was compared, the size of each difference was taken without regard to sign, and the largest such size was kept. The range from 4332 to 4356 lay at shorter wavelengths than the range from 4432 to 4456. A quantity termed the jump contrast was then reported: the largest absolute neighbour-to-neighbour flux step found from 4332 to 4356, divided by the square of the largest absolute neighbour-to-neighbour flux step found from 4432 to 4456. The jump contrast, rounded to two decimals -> 0.62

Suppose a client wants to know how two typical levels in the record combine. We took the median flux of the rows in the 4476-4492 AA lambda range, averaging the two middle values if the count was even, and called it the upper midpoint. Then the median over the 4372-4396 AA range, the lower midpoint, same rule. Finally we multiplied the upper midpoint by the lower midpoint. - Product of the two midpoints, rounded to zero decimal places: 306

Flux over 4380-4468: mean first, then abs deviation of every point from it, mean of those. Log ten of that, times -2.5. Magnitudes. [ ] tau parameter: -0.32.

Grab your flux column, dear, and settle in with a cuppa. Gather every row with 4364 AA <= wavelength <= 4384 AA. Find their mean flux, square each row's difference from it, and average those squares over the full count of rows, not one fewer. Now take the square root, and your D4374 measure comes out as 1.20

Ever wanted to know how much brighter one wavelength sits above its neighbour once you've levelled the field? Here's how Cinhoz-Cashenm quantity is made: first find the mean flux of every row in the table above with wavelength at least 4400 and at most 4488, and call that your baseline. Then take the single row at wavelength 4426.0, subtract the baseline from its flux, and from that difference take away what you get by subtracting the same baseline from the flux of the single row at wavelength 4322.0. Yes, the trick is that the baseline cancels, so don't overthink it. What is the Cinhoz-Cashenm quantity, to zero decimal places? 2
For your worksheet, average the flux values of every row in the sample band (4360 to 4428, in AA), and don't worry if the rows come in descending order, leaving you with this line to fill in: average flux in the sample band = 16.2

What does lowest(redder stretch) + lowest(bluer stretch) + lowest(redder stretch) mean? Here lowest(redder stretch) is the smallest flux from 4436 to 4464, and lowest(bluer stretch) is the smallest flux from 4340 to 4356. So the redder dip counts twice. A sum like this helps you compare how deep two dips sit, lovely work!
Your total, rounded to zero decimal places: 46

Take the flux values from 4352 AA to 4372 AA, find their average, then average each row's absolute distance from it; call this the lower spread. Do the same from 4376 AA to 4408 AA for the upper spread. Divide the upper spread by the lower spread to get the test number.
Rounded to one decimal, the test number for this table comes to 7.8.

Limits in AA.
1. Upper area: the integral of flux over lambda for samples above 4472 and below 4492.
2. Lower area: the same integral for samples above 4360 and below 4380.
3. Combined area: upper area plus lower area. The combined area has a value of 713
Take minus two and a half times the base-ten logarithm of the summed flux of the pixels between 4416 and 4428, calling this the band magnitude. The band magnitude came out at -4.32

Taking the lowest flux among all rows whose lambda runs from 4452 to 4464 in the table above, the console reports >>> 16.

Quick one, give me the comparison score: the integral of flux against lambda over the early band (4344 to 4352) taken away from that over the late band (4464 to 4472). 12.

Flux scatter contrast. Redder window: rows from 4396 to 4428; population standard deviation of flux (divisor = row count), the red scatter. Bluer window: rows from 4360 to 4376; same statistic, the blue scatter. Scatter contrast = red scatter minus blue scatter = 1.5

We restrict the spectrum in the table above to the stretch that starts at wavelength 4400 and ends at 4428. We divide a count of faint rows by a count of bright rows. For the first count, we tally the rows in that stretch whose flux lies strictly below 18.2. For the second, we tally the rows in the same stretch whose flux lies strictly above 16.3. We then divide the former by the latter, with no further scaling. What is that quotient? 1.2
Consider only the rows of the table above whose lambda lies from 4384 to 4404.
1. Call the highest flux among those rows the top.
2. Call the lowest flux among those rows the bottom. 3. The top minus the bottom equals 3.8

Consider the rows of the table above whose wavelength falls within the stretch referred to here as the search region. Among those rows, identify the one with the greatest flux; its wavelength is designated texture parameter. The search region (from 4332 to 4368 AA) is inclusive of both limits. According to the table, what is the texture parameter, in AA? 4334.0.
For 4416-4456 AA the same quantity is 4446.0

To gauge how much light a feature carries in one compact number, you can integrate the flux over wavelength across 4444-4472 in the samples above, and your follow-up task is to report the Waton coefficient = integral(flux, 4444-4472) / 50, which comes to 10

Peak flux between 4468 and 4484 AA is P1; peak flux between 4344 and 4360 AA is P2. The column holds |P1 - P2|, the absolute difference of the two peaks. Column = 2.7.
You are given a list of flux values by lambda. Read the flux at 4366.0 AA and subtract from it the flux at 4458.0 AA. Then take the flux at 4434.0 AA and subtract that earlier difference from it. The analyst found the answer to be 17.0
